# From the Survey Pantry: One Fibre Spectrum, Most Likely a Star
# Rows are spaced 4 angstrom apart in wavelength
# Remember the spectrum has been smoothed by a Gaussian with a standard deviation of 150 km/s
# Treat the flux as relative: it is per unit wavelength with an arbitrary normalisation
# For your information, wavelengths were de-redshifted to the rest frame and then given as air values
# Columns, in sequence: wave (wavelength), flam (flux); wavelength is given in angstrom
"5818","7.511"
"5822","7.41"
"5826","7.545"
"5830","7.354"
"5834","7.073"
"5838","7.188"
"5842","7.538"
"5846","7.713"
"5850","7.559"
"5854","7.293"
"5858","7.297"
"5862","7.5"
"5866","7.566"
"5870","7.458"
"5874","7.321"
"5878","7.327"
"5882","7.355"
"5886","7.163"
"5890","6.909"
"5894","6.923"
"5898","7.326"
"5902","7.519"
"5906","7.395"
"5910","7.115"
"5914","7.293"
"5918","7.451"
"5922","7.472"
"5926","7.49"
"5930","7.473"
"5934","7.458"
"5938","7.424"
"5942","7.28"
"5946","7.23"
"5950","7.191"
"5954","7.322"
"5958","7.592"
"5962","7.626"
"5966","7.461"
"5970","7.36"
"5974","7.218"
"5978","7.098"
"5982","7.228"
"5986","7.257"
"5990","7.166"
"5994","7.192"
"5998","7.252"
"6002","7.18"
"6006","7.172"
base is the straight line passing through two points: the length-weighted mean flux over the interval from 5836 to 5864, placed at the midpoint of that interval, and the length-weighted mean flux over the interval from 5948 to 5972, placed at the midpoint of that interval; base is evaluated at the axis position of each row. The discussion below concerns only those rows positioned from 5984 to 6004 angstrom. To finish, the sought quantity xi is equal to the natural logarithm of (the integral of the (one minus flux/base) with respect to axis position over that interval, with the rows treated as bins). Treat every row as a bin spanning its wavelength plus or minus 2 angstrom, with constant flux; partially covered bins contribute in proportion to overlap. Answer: -0.56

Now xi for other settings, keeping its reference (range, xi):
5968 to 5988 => -0.67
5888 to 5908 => -0.53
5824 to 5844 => -1.28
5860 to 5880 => -4.56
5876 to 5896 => -0.21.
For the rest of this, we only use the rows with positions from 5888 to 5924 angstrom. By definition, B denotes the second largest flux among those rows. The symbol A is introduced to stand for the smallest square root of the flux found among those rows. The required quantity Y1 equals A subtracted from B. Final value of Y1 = 4.84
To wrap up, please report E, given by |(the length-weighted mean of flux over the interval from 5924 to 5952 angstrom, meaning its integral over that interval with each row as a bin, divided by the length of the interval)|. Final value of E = 7.36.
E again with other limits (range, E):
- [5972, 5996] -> 7.19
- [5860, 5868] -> 7.53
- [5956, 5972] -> 7.51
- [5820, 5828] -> 7.48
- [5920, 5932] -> 7.48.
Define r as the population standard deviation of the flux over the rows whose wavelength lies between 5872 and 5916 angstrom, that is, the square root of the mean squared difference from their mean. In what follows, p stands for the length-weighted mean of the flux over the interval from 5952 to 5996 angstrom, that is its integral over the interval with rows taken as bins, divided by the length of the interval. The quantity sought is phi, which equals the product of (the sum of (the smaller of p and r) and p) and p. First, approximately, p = 7.32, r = 0.184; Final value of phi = 54.9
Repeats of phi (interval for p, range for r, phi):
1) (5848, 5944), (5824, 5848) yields 55.6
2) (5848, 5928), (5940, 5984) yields 55.0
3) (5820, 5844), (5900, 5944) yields 54.9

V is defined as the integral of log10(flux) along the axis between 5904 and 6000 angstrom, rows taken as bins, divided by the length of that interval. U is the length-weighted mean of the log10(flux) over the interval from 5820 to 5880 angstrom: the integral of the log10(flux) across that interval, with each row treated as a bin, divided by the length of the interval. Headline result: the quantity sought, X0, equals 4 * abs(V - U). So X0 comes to 0.0174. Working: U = 0.870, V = 0.865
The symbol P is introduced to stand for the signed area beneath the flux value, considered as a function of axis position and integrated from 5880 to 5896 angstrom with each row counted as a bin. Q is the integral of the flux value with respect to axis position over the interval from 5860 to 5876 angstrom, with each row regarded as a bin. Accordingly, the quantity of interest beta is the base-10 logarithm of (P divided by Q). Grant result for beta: -0.022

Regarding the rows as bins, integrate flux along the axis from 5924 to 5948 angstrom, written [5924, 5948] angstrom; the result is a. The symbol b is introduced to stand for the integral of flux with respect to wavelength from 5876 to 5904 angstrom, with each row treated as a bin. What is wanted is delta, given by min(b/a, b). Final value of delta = 1.1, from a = 177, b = 202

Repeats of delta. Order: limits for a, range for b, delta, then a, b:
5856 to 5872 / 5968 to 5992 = 1.5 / 119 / 173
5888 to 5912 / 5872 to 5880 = 0.3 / 173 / 59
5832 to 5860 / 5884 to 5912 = 1.0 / 207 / 201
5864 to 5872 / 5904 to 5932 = 3.4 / 60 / 207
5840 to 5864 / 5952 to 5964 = 0.5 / 180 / 90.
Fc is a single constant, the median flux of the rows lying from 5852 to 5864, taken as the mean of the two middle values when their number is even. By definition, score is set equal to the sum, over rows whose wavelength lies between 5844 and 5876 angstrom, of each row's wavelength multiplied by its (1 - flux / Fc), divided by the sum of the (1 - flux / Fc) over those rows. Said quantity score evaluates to 5856.7 angstrom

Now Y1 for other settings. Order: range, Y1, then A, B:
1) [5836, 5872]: 4.88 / 2.68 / 7.566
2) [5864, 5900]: 4.83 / 2.63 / 7.458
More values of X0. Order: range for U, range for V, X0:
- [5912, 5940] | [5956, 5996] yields 0.0281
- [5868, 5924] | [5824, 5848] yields 0.0268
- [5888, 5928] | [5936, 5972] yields 0.0237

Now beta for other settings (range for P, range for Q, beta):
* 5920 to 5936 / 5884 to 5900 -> 0.023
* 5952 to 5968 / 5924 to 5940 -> 0.002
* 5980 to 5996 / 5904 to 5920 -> -0.006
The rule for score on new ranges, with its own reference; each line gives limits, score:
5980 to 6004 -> 5992.9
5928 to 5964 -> 5949.1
